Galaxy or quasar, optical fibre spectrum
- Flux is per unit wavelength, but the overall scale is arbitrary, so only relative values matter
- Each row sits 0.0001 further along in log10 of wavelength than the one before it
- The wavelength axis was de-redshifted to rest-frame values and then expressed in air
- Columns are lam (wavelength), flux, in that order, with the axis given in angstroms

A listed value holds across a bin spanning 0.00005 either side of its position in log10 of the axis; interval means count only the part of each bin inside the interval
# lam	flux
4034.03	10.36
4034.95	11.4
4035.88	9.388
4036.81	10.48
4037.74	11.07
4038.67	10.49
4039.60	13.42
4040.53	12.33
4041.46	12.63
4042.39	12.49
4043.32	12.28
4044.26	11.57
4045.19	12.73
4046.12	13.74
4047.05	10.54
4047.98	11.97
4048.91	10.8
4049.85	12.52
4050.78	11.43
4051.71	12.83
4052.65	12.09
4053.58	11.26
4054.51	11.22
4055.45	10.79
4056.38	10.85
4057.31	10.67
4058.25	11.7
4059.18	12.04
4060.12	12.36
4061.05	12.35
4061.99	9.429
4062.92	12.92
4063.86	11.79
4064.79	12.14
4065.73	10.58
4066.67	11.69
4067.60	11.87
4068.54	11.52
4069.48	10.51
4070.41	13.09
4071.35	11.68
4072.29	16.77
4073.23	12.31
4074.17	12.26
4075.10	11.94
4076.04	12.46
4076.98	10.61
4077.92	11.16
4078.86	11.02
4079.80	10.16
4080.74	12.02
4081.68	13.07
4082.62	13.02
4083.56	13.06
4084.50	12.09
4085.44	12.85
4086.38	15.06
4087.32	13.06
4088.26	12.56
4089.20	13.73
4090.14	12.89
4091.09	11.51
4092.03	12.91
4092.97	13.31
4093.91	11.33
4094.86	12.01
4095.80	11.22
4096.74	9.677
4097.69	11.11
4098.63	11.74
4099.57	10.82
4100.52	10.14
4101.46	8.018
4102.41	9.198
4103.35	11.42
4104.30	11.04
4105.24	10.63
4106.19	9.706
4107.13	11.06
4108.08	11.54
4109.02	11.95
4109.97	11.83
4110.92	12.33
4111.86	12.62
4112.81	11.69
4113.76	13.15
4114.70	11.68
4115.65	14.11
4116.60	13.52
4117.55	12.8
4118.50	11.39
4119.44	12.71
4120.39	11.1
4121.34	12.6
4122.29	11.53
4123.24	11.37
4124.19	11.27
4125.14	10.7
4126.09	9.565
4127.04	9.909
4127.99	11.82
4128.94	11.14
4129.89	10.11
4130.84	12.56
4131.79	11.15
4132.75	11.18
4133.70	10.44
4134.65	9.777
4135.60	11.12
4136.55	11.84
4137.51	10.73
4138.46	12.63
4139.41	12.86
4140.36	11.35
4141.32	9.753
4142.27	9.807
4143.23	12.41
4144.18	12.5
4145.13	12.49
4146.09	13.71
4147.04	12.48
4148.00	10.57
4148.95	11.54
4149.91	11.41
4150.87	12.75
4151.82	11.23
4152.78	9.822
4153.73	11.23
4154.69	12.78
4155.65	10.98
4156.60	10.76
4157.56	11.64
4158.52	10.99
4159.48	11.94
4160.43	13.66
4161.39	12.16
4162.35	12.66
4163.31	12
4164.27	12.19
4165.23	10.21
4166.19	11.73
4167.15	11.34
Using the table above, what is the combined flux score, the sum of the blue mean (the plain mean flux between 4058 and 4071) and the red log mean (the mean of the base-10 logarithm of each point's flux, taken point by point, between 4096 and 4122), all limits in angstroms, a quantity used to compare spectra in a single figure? 12.8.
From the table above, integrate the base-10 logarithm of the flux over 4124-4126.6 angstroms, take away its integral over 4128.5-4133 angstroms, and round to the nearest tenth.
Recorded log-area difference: -2.1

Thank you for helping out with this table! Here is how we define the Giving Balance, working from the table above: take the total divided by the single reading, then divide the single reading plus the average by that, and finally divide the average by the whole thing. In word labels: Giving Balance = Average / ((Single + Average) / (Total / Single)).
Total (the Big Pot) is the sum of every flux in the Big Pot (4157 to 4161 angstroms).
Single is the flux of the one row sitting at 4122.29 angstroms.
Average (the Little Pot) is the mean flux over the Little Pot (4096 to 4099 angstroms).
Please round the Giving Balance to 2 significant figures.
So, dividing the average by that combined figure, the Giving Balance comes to 2.0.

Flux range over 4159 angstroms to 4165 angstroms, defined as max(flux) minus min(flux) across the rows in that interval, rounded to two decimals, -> 1.72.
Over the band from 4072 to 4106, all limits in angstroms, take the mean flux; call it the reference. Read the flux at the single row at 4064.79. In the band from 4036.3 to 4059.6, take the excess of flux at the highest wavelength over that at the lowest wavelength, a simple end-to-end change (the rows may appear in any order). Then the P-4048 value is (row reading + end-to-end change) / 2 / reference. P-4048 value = 0.58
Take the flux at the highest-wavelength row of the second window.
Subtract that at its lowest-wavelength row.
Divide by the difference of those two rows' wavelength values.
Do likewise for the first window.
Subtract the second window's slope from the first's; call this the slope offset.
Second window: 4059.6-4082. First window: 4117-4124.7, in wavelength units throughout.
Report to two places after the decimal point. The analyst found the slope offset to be -0.26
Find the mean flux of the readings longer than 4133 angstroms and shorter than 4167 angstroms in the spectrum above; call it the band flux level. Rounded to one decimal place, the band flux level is 11.6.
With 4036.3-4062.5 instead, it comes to 11.7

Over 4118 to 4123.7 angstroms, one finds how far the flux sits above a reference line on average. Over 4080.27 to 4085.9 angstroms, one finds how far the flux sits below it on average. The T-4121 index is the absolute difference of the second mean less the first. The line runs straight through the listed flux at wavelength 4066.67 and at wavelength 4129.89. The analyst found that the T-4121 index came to 2.9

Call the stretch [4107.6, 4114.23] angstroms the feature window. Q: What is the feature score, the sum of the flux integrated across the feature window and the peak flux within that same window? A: 94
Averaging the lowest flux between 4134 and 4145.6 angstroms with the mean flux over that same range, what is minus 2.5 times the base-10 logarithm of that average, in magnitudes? -2.56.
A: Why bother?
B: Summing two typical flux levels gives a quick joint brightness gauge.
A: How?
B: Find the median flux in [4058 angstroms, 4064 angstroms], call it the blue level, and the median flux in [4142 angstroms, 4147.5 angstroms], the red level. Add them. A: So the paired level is 24.5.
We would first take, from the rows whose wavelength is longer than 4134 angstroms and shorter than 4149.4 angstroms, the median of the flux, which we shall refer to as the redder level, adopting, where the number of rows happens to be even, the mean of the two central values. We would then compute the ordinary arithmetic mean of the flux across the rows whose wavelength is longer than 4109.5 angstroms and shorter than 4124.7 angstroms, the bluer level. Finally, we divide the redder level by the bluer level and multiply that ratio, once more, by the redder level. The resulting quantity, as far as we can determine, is 11.2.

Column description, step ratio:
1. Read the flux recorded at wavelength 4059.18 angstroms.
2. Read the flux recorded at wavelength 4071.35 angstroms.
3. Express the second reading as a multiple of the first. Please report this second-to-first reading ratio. 0.97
